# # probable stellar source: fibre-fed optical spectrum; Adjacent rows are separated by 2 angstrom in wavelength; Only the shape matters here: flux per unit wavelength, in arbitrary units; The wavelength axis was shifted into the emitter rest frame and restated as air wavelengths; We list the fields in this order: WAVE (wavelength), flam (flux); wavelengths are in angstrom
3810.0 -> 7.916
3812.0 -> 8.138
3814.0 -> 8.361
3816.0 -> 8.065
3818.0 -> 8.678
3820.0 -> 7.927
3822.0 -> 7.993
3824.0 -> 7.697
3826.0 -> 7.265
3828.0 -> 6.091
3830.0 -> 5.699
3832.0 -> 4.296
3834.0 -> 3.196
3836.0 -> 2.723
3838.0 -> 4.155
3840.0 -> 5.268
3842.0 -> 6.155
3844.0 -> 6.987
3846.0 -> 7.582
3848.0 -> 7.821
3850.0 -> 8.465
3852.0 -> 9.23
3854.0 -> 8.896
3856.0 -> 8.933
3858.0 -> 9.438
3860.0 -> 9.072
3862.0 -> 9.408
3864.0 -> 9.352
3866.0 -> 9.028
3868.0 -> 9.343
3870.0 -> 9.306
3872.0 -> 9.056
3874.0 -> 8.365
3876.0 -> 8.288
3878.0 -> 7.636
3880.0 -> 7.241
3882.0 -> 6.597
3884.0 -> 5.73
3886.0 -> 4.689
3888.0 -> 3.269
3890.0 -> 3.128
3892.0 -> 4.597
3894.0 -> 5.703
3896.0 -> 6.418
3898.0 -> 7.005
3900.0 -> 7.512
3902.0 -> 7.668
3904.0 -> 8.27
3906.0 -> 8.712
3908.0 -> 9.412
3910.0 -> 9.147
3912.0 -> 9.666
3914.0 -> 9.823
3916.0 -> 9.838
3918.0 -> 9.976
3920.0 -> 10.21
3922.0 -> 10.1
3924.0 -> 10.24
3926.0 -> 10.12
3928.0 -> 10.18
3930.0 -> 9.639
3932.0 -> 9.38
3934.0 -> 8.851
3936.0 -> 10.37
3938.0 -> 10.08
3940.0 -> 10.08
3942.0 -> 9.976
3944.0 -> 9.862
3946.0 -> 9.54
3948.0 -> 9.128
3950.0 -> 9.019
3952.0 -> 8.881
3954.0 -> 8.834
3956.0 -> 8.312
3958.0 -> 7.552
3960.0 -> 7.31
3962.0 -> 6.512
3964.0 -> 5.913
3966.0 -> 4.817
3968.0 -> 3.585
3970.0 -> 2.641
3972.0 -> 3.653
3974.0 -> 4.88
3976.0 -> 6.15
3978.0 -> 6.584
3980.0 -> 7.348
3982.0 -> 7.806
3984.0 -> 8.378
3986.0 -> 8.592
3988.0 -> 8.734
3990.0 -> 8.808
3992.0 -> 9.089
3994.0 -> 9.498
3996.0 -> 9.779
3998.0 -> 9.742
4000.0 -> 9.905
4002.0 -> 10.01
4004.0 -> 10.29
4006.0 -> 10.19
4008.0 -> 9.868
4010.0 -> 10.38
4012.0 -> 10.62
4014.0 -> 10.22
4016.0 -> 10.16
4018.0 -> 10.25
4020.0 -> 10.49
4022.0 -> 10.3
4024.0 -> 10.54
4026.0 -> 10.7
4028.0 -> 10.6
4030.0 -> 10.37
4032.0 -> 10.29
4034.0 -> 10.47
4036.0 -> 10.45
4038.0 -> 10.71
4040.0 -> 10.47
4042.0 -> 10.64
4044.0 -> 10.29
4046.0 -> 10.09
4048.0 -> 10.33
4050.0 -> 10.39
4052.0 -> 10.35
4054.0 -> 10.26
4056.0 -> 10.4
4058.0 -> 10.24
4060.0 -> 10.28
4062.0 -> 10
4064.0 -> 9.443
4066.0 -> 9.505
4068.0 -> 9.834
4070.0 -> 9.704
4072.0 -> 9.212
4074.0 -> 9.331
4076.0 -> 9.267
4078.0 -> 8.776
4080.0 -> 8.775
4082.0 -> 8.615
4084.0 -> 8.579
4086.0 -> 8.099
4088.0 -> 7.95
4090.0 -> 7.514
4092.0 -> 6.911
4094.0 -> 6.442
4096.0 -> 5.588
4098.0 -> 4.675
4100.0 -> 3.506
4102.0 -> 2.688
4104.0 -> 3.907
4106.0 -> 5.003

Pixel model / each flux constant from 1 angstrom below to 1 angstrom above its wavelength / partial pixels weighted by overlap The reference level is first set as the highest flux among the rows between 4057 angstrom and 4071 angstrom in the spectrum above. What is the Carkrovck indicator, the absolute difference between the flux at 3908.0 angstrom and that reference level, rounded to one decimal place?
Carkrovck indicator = 0.9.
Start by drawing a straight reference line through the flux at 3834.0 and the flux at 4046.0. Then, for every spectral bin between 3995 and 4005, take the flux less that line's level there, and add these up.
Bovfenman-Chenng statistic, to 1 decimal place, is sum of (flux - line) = 6.8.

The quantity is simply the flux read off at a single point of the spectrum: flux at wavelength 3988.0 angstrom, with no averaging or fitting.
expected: 8.734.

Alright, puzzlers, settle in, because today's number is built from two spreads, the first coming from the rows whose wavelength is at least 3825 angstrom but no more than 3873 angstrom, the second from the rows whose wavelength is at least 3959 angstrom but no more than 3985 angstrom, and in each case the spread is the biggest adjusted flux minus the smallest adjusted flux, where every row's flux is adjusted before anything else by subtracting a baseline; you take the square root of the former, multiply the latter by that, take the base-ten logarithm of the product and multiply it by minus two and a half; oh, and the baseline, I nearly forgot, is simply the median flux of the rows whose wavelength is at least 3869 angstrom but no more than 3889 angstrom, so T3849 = -2.9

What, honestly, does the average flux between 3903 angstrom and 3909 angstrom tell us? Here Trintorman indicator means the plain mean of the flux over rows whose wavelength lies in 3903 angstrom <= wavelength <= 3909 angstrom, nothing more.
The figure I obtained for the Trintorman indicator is 8.8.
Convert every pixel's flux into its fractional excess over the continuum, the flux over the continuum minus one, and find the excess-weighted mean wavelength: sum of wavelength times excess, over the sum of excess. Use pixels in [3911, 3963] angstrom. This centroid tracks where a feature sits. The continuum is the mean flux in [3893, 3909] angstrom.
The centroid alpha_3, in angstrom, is 3930.9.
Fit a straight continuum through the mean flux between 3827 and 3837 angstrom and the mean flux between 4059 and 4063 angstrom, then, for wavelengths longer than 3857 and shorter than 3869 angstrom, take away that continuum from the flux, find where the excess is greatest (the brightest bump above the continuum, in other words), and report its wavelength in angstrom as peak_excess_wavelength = 3858.0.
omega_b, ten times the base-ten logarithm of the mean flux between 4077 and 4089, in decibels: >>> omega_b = 9.3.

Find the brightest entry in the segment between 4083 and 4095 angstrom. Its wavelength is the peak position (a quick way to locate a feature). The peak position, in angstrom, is 4084.0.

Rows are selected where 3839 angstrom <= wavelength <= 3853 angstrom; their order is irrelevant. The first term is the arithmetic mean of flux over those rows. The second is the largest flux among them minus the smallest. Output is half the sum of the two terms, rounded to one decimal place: 5.7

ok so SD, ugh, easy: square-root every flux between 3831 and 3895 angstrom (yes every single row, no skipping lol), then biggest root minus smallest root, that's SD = 1.4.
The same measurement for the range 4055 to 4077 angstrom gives 0.2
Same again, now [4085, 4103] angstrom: 1.2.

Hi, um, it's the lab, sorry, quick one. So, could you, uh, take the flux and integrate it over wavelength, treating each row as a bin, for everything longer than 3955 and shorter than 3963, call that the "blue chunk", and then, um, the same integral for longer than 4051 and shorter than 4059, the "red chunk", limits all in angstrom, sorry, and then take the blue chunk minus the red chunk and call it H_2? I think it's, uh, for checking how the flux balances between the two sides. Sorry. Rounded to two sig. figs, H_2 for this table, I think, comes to -23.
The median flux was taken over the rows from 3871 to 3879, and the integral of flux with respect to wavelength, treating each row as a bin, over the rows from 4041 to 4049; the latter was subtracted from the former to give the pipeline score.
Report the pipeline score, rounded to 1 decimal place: -74.4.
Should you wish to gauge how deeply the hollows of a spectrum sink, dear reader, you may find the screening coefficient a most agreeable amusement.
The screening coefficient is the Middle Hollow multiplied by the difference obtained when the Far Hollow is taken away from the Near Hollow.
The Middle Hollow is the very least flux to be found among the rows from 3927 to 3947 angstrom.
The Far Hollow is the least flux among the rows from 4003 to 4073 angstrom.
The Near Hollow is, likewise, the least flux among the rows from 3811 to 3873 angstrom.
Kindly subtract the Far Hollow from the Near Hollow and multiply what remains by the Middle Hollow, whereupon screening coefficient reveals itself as -57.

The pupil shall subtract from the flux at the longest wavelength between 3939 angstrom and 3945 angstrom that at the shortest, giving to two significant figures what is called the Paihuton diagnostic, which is -0.22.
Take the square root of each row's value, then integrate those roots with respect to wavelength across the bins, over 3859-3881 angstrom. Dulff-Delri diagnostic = 65.0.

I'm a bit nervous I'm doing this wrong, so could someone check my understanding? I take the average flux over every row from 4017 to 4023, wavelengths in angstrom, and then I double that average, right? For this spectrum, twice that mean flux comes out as 21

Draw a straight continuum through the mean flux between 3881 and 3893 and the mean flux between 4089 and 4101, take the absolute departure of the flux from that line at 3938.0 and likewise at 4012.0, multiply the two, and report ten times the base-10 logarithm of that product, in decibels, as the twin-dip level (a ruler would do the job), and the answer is 14.3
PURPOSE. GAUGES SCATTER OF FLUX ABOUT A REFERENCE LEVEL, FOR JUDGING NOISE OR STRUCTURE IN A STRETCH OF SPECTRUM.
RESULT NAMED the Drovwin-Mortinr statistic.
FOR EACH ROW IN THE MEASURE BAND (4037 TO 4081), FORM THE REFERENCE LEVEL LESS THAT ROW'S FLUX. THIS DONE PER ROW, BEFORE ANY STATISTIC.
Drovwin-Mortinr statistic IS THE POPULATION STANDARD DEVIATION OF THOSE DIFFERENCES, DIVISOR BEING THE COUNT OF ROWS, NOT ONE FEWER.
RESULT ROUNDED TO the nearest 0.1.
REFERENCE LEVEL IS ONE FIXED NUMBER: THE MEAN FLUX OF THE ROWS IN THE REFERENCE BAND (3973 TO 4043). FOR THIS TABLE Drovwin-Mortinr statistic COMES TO 0.6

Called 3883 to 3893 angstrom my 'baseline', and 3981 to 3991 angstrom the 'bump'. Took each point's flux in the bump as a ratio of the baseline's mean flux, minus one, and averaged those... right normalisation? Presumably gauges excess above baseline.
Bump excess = 1.0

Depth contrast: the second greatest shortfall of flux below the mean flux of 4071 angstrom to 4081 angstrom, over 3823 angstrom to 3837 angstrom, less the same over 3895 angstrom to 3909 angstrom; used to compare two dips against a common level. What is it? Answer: 4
